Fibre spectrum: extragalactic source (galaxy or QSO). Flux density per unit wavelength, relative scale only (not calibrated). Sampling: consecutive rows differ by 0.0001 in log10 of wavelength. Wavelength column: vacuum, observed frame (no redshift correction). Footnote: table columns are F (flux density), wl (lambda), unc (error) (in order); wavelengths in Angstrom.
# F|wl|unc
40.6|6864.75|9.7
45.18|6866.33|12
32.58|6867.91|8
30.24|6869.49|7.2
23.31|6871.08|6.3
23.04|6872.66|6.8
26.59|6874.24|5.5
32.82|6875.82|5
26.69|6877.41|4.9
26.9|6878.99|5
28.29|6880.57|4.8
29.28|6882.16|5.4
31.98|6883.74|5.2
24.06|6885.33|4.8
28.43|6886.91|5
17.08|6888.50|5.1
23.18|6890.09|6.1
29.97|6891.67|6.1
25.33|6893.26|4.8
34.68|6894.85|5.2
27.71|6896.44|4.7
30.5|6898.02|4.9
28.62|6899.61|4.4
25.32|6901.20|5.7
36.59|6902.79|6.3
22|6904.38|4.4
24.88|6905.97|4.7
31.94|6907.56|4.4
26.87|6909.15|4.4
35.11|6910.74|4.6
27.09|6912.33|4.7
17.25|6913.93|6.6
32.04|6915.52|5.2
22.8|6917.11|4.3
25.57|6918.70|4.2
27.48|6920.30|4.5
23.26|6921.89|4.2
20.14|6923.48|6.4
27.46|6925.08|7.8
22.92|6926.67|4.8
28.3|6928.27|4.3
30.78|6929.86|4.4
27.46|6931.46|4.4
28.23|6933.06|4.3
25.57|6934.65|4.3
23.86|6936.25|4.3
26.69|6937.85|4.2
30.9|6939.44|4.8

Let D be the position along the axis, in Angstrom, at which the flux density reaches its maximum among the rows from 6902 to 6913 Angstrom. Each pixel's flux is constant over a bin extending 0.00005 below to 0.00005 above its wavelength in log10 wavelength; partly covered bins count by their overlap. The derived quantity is 6902.79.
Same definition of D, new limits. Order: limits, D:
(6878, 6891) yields 6883.74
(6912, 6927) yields 6915.52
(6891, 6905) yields 6902.79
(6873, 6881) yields 6875.82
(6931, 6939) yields 6933.06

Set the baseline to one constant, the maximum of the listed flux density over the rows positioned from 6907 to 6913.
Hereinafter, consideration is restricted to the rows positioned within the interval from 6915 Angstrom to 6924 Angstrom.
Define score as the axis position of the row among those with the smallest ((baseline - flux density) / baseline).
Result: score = 6915.52 Angstrom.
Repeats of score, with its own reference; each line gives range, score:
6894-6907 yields 6902.79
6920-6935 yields 6929.86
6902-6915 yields 6902.79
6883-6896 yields 6894.85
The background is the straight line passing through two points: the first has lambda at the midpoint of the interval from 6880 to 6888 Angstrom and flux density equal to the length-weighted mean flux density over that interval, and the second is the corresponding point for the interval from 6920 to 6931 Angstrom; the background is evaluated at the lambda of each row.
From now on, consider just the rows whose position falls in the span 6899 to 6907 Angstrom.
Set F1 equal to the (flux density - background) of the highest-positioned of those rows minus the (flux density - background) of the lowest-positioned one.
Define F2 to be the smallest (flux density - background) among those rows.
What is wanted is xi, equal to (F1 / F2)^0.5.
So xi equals 0.83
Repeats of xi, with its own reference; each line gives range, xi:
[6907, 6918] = 0.97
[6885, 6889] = 0.80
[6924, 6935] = 0.71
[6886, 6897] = 0.14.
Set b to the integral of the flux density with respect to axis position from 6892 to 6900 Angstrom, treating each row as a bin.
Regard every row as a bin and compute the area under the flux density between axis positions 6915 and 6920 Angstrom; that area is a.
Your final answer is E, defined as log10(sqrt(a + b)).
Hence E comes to 1.28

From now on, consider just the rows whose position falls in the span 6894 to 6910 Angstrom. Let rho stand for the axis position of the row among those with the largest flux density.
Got 6902.79 Angstrom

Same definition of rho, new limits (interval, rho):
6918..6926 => 6920.30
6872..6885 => 6875.82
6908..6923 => 6910.74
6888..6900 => 6894.85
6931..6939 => 6933.06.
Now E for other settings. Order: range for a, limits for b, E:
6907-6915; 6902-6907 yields 1.28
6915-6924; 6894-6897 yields 1.25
